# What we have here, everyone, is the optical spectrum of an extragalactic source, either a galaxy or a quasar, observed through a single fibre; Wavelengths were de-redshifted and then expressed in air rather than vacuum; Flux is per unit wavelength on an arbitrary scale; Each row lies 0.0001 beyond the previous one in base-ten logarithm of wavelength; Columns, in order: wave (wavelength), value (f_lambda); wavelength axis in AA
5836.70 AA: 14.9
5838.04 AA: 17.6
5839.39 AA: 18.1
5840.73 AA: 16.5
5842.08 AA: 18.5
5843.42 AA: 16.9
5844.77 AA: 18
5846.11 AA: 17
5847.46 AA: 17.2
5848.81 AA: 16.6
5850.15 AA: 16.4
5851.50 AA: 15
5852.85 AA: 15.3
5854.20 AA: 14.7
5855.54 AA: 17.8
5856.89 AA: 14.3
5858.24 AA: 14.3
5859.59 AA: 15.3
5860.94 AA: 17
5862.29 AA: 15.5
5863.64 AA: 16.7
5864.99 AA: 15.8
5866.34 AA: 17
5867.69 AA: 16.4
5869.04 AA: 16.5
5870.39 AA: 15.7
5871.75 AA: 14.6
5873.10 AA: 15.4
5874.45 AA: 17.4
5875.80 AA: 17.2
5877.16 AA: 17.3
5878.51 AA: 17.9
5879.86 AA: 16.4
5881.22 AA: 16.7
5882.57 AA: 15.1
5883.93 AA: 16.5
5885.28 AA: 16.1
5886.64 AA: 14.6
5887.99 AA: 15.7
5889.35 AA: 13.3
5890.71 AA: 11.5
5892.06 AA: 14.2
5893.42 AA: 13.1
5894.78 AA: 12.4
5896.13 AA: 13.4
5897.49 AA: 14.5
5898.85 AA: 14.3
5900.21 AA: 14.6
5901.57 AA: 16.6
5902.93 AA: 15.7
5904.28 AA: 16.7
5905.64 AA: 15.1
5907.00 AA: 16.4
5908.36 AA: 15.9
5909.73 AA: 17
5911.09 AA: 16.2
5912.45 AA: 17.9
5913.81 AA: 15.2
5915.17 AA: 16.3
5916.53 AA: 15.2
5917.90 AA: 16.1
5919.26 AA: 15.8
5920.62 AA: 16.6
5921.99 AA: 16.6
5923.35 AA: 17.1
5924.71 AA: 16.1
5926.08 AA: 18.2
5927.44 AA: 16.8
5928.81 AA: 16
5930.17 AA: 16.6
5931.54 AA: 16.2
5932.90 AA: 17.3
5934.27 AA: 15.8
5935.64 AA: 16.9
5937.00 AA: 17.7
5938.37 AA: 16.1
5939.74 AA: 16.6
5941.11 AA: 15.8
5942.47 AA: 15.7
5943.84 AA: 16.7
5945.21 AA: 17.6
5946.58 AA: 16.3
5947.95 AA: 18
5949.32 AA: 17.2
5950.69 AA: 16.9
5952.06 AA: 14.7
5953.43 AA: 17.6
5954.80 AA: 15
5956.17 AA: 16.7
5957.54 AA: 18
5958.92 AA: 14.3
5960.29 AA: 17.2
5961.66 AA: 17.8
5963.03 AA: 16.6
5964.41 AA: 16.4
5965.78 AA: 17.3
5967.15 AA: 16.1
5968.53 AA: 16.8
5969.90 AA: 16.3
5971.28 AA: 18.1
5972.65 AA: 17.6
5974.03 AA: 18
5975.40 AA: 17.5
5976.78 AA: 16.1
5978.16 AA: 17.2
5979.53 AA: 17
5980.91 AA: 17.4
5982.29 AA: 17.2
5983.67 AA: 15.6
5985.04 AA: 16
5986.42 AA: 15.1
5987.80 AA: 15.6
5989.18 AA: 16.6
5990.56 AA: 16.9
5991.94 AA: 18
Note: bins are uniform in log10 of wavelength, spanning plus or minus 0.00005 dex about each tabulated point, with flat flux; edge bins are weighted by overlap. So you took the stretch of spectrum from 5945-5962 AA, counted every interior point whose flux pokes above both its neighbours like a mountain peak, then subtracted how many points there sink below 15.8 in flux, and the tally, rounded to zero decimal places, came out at 0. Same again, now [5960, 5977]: 5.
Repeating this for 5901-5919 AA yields 1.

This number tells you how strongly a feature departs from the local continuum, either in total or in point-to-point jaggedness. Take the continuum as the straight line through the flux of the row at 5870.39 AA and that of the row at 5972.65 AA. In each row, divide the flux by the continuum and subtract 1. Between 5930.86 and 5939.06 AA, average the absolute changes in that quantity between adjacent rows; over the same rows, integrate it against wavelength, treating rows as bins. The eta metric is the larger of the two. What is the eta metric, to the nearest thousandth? 0.072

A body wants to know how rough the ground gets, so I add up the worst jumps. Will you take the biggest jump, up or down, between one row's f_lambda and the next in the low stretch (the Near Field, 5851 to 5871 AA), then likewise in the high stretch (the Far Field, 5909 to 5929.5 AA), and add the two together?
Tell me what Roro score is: 6.2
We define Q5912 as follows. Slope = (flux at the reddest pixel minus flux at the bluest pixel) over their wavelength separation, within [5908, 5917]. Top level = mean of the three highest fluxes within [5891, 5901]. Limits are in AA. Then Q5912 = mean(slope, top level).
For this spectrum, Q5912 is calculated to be 7.2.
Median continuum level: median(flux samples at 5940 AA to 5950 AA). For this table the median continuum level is 16.7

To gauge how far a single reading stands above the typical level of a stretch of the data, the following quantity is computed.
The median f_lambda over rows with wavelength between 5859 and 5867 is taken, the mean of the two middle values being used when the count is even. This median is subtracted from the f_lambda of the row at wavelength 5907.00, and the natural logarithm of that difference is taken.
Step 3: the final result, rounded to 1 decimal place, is -1.9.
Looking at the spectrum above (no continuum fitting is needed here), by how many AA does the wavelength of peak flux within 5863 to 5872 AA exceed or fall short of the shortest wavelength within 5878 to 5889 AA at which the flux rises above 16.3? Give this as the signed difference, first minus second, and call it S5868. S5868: -12.2 AA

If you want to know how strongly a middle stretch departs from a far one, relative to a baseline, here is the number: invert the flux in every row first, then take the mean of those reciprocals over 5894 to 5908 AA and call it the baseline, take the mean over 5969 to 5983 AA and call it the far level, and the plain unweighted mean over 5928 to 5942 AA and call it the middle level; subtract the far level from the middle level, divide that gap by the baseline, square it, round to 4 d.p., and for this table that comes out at 0.0015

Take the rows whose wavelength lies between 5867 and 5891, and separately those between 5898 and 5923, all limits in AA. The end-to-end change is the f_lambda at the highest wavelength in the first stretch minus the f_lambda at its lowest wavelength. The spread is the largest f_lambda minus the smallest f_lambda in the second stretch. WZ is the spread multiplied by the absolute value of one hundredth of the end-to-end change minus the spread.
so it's 13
